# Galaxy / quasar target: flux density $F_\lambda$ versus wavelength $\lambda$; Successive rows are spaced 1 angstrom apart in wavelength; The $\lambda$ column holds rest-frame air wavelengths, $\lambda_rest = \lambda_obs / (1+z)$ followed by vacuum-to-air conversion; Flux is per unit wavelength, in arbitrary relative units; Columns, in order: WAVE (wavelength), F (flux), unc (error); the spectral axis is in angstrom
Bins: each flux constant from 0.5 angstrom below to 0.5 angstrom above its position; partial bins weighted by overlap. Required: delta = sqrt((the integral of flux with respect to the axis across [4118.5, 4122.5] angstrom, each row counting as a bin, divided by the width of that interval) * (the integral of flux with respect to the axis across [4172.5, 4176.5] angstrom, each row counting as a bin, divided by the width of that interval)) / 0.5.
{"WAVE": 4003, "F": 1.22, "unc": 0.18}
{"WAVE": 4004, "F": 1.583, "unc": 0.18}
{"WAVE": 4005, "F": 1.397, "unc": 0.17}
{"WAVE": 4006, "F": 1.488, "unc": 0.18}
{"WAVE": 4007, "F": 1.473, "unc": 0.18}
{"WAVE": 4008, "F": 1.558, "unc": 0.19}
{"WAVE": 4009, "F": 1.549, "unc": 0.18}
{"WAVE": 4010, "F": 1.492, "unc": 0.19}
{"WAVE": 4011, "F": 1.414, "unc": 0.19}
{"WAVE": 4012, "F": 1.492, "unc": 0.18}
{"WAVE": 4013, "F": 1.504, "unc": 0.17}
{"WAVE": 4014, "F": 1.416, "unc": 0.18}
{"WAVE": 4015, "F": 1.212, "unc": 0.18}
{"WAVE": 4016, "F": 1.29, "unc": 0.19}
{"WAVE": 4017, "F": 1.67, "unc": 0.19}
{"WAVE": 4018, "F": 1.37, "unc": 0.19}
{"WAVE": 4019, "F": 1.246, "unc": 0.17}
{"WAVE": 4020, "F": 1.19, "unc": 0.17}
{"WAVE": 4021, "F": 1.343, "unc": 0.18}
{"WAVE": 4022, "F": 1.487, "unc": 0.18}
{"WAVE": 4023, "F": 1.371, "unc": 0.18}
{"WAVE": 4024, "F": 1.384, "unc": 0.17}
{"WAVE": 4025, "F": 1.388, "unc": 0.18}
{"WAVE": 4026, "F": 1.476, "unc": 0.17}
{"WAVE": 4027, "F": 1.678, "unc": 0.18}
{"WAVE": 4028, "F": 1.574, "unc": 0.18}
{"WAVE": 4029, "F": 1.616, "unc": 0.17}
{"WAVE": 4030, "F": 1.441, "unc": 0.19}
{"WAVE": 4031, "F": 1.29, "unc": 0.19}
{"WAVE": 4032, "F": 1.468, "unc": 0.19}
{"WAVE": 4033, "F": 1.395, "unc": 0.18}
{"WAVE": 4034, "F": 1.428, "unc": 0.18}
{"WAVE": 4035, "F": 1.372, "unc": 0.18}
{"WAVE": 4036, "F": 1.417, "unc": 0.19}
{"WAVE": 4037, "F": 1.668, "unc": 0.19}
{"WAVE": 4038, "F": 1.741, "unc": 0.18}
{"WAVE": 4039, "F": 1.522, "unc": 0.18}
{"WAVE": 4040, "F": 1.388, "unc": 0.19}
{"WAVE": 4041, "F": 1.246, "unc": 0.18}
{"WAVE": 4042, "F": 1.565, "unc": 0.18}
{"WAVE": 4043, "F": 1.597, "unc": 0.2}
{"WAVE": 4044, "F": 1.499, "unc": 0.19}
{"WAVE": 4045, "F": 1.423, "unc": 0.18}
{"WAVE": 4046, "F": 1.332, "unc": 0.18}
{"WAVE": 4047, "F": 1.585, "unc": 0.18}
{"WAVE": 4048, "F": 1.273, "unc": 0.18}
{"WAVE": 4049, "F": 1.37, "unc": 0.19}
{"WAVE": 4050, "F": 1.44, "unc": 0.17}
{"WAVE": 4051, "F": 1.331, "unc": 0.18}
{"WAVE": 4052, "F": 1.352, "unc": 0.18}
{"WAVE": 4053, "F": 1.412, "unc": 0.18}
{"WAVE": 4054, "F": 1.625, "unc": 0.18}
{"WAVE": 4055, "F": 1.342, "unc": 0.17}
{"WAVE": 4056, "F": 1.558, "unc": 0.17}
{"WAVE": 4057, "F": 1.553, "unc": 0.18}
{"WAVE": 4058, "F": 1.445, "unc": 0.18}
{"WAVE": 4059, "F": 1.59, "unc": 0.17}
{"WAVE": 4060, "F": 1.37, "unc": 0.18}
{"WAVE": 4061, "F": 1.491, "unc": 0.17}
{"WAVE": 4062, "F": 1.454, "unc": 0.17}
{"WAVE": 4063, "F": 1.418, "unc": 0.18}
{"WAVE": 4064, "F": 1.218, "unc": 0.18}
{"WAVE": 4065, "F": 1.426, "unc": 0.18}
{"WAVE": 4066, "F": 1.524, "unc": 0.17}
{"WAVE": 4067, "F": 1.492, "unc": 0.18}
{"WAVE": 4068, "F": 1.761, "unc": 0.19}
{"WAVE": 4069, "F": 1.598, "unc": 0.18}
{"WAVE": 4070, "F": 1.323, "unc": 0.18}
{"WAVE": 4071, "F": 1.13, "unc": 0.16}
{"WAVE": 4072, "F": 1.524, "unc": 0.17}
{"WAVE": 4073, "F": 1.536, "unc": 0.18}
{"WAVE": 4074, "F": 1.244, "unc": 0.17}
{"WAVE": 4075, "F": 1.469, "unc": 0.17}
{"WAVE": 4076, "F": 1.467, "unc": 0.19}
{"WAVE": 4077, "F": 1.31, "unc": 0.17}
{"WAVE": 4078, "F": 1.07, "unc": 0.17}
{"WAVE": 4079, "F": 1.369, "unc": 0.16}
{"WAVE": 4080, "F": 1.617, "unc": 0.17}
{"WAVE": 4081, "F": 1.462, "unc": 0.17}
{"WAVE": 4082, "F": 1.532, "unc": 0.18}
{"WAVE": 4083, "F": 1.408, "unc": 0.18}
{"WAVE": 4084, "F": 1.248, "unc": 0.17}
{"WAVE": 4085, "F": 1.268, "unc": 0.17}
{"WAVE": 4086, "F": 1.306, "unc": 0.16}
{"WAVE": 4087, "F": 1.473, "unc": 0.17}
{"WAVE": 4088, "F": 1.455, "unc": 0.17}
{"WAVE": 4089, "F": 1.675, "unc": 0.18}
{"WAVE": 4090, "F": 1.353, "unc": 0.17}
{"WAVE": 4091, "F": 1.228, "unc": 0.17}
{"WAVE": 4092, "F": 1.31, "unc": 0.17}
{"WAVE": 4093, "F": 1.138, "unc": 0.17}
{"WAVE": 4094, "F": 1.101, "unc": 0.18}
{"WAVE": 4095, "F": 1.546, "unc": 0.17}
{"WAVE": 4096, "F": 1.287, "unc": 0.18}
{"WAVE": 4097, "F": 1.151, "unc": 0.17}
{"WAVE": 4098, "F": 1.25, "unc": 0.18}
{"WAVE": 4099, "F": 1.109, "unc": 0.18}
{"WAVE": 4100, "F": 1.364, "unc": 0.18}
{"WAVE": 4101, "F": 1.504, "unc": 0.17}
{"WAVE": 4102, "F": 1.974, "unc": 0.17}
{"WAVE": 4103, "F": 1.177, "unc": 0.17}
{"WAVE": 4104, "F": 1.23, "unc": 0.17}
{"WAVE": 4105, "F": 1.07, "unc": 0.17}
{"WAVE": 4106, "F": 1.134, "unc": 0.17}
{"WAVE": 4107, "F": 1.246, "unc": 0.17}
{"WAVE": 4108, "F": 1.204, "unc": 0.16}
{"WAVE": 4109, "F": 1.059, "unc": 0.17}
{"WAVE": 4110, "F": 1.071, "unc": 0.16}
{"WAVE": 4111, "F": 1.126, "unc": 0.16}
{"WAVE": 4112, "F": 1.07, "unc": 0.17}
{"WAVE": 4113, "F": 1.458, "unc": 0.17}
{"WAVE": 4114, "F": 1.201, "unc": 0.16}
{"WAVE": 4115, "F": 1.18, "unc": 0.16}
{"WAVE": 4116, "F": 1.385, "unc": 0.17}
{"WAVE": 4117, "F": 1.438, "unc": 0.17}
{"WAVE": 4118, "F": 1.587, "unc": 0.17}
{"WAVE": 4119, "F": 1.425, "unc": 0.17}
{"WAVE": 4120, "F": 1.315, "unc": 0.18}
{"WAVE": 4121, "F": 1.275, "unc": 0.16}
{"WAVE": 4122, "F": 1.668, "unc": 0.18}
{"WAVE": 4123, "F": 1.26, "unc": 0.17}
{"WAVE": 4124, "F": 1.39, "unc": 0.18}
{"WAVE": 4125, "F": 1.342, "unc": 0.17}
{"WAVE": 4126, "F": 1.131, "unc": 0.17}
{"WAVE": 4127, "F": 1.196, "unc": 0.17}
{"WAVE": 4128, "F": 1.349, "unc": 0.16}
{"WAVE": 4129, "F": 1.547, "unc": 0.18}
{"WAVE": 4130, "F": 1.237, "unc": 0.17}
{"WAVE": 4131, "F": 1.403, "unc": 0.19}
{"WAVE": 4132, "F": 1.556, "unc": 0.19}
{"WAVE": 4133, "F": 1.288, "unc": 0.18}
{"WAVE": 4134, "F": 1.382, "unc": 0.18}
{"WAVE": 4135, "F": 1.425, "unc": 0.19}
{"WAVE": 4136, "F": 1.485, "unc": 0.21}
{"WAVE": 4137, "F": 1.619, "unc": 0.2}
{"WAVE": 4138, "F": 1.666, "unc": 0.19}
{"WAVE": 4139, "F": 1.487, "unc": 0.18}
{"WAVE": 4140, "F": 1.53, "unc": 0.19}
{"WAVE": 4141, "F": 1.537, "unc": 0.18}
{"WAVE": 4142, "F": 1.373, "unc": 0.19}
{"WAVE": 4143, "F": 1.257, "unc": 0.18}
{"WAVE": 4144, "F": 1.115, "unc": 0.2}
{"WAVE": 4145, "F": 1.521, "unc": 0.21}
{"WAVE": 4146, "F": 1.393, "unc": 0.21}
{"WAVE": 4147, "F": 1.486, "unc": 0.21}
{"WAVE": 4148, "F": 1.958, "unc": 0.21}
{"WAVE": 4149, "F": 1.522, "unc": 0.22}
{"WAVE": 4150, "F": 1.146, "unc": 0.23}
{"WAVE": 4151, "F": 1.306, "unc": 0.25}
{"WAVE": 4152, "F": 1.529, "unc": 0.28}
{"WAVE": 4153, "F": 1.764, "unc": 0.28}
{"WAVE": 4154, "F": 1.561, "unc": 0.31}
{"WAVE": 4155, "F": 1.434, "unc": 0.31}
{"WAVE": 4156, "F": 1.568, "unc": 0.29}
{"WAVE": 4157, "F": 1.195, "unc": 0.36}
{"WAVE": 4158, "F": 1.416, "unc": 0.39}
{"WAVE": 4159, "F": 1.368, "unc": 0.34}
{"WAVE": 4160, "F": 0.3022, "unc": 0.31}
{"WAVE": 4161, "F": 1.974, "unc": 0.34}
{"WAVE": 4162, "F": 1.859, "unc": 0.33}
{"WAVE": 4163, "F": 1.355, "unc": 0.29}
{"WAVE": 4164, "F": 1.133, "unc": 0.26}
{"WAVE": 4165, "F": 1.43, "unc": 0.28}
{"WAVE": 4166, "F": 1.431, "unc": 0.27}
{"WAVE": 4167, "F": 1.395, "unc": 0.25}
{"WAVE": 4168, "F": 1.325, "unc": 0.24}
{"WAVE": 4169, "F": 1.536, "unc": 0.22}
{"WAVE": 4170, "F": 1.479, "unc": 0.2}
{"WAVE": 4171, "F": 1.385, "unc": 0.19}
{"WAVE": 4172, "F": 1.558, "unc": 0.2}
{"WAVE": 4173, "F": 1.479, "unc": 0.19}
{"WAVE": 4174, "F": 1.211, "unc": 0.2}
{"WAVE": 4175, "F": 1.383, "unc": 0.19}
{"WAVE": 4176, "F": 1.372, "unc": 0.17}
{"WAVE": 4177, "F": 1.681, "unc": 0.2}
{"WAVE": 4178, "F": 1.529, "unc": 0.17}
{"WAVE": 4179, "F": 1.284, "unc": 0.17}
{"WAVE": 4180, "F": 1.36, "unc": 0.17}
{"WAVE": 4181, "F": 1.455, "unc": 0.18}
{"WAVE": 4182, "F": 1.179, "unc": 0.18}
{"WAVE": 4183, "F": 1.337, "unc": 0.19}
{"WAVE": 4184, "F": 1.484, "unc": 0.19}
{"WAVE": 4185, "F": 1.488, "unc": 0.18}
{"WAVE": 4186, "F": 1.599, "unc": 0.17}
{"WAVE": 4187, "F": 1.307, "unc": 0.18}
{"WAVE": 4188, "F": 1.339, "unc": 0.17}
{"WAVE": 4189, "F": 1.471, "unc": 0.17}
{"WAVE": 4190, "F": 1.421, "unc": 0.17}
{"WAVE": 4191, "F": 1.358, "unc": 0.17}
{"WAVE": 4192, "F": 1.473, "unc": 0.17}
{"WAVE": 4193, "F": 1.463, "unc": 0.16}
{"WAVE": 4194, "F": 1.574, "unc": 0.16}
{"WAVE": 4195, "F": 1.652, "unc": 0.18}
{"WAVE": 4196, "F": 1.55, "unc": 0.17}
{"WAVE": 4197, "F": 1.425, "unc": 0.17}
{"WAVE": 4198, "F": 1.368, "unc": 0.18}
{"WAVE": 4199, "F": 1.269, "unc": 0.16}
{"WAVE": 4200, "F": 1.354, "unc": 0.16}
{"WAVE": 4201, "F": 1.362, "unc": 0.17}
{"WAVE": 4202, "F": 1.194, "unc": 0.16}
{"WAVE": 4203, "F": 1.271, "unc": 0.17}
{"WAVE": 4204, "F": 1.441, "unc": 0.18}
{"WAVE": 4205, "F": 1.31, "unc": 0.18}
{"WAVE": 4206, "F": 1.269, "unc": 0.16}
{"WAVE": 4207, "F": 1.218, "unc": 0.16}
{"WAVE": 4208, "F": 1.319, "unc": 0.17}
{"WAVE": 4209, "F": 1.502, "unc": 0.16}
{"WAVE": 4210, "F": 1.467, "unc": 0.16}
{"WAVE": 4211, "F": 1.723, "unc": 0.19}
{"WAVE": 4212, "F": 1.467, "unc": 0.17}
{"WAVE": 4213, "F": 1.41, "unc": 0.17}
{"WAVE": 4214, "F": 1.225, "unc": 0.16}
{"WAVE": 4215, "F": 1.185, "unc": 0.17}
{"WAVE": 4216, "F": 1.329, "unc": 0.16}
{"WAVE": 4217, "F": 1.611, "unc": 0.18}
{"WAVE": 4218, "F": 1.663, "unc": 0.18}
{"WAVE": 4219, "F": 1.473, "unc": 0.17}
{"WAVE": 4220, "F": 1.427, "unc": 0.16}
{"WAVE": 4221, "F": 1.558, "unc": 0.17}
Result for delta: 2.78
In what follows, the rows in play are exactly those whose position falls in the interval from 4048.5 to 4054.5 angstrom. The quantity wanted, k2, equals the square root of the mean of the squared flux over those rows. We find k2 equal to 1.425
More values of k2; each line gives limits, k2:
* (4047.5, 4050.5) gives 1.363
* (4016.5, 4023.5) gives 1.390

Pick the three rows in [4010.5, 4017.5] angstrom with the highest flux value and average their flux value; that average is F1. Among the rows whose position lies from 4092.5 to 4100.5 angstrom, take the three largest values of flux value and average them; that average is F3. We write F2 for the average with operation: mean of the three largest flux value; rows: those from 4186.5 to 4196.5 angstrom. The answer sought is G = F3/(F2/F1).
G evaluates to 1.37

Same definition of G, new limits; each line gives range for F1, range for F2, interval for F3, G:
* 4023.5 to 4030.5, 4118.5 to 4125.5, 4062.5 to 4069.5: 1.77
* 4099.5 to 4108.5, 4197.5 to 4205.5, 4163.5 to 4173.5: 1.77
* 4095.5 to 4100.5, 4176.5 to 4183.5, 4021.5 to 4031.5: 1.36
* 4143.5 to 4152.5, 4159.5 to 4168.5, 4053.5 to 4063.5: 1.51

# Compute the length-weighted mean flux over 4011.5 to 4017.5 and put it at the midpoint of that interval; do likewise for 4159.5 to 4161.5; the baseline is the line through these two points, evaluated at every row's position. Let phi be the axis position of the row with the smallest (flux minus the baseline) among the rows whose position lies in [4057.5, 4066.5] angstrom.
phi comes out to 4064 angstrom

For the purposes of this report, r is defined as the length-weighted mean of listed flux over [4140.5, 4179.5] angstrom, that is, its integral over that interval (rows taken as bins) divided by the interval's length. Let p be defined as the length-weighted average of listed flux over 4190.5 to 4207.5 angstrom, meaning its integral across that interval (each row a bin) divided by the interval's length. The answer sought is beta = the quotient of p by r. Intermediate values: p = 1.39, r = 1.42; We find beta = 0.97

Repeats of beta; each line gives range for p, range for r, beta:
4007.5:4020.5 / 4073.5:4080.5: 1.04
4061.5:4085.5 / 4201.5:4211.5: 1.03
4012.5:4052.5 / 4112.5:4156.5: 1.01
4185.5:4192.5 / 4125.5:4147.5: 1.01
